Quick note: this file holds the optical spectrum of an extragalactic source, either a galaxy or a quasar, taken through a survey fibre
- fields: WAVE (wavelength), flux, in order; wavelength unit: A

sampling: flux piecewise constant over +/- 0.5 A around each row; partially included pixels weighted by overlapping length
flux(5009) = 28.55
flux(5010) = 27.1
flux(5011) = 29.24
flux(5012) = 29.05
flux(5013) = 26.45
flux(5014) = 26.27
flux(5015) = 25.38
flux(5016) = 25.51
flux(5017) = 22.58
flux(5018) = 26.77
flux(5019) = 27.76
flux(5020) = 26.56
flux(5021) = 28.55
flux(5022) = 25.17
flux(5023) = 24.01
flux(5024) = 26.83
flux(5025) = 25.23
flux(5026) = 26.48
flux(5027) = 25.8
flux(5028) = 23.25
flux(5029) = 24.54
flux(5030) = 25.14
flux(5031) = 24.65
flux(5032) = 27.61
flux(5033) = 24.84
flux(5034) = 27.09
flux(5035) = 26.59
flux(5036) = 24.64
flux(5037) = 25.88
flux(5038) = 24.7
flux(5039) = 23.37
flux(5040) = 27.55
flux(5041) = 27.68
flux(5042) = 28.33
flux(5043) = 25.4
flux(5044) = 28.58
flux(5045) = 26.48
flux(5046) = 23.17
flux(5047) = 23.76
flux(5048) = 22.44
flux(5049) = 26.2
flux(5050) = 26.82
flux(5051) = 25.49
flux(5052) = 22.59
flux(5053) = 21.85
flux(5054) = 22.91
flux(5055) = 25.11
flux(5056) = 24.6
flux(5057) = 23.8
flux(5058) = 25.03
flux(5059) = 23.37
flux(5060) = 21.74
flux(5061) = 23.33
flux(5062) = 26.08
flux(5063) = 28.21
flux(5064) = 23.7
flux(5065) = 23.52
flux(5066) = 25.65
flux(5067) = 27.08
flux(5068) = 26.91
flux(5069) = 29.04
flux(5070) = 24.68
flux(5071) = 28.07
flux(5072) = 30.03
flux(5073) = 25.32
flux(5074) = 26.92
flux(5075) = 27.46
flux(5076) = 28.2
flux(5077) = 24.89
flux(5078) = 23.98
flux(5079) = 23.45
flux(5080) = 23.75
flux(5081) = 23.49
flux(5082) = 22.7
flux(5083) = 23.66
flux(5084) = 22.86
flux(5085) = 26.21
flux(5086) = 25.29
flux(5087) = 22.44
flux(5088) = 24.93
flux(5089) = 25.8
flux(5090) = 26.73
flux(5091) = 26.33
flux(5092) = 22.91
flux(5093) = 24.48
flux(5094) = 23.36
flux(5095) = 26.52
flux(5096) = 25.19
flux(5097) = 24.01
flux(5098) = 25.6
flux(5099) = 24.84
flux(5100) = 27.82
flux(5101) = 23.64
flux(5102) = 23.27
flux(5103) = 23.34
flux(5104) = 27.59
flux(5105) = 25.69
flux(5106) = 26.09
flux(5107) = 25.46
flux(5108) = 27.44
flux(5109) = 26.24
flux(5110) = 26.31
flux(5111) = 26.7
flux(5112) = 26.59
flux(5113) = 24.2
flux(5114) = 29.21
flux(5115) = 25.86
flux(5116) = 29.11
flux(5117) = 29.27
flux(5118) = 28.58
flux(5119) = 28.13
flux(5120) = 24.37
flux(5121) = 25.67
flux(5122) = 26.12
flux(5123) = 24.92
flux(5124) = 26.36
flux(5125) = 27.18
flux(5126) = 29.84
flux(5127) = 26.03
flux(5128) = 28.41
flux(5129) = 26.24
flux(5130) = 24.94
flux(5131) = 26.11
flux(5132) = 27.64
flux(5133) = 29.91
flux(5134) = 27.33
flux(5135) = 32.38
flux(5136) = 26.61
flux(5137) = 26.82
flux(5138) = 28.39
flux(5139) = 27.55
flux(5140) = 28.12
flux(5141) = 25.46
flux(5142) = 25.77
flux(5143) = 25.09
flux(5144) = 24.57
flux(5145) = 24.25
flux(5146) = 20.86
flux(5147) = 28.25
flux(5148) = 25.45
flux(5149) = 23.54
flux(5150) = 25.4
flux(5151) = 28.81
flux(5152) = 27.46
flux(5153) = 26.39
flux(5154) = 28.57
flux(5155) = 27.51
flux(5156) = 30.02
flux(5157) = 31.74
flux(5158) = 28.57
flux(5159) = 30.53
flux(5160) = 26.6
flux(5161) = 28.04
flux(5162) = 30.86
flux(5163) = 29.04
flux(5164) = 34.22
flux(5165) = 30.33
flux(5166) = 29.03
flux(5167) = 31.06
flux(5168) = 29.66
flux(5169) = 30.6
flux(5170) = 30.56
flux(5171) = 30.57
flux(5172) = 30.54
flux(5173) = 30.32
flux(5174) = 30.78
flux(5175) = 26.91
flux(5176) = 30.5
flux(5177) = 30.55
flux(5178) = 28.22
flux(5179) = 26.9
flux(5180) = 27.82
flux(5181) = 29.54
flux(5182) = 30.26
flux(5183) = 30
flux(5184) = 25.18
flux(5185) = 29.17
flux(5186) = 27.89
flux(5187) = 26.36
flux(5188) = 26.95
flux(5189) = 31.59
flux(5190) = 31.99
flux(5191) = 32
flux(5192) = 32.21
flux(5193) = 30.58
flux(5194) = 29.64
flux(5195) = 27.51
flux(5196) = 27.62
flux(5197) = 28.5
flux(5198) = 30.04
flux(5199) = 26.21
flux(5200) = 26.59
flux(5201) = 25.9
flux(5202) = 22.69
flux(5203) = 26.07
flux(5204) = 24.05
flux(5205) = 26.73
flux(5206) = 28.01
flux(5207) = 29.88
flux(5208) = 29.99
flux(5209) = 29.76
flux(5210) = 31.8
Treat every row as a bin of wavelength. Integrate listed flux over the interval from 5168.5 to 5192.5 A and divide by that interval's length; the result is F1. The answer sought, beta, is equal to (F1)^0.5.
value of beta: 5.4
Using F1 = 29.5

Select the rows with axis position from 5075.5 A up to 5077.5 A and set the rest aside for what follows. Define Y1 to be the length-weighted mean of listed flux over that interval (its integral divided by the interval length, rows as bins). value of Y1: 27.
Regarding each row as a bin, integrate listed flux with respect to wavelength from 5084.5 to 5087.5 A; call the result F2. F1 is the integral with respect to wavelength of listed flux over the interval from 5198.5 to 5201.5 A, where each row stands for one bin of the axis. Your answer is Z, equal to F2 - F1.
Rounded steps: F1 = 78.7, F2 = 73.9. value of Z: -4.8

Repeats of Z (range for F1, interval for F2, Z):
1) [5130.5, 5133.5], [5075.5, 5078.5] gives -6.6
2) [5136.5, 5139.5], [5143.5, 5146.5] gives -13.1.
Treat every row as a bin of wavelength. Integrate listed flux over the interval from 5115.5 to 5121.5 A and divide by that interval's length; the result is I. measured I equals 27.5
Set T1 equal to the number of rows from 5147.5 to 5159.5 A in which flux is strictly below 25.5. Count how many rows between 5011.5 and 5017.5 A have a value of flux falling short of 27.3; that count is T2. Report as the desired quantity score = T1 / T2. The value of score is 0.60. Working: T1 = 3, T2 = 5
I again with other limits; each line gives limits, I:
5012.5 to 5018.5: 25.5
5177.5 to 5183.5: 28.8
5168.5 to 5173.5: 30.5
